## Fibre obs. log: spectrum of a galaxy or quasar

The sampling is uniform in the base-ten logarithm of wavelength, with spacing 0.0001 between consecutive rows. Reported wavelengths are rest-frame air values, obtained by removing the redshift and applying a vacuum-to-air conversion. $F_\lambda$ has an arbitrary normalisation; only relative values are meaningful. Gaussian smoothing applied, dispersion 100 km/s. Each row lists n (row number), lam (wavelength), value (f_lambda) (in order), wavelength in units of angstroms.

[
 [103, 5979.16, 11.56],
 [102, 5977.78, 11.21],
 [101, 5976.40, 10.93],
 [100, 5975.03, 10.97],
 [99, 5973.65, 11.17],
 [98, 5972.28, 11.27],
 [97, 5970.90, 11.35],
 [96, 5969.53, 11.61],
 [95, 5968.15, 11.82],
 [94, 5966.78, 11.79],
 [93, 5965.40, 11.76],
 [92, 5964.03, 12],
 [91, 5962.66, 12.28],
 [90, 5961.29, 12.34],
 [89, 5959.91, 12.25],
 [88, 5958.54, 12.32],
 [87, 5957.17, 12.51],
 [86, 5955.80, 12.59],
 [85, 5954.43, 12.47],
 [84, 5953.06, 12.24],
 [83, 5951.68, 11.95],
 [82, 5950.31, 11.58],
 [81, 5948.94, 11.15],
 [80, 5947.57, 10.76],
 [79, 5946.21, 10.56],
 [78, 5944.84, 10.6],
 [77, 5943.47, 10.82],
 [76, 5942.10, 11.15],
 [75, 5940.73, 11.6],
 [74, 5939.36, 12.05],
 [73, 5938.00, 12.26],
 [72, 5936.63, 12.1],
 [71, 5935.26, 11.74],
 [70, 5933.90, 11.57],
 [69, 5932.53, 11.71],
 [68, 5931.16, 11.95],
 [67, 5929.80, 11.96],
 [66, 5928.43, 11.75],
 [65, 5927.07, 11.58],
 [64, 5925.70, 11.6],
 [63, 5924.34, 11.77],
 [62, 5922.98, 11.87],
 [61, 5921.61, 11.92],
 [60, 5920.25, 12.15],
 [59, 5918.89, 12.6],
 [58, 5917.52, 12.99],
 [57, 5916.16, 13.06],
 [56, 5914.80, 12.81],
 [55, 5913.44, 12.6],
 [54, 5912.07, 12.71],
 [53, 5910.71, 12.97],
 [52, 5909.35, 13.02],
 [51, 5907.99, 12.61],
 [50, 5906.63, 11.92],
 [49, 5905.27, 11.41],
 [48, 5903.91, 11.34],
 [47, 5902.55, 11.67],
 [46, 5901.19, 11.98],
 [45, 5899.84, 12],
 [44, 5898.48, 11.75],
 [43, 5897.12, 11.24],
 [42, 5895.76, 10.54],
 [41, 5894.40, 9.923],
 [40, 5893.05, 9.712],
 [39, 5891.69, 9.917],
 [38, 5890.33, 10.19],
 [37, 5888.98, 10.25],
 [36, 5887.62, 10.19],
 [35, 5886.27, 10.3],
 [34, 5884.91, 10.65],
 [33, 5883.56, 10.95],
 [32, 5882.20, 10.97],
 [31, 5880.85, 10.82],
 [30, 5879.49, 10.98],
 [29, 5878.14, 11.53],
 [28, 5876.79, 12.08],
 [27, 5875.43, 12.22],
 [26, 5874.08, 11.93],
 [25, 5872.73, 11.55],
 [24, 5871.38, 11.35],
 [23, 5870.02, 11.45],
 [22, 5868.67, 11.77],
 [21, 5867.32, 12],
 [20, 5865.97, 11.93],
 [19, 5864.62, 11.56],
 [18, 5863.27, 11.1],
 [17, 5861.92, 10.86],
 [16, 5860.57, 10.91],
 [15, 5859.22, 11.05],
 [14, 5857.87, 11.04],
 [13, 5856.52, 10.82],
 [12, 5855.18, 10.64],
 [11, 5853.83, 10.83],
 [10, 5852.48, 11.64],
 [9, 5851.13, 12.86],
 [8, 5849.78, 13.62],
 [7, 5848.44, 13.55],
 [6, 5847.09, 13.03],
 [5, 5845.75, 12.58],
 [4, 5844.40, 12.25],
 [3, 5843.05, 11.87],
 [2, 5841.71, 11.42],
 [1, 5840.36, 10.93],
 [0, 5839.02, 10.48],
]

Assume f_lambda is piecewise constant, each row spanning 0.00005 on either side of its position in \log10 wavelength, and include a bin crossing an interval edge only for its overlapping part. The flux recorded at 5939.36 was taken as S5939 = 12.05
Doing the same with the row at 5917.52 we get 12.99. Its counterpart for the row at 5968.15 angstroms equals 11.82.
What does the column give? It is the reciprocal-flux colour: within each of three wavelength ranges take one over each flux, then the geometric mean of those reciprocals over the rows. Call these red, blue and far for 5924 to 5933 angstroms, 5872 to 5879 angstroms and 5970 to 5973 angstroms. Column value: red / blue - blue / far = 0.1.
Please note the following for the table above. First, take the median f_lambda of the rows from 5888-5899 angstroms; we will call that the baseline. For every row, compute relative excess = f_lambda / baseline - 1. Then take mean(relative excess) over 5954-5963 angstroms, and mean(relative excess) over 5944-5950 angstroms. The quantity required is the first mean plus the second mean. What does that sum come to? 0.27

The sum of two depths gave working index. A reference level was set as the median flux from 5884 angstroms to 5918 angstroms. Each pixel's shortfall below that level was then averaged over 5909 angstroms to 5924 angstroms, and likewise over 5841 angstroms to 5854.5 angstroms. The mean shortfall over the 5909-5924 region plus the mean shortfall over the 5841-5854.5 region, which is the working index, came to -1.6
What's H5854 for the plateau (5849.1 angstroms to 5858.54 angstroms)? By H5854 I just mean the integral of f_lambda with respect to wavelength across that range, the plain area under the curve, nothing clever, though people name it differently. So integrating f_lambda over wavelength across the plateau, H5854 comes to 110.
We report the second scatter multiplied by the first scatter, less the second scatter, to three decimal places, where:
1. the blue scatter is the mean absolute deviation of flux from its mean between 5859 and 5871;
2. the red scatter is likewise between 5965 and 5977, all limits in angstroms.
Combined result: -0.187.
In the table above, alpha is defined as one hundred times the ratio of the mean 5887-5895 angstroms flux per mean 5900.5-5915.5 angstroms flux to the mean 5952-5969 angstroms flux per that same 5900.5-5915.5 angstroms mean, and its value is 82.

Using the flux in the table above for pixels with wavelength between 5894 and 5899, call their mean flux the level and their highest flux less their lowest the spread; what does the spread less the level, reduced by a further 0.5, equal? -9.5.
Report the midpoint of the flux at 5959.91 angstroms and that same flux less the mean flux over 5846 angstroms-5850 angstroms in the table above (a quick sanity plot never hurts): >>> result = 5.6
